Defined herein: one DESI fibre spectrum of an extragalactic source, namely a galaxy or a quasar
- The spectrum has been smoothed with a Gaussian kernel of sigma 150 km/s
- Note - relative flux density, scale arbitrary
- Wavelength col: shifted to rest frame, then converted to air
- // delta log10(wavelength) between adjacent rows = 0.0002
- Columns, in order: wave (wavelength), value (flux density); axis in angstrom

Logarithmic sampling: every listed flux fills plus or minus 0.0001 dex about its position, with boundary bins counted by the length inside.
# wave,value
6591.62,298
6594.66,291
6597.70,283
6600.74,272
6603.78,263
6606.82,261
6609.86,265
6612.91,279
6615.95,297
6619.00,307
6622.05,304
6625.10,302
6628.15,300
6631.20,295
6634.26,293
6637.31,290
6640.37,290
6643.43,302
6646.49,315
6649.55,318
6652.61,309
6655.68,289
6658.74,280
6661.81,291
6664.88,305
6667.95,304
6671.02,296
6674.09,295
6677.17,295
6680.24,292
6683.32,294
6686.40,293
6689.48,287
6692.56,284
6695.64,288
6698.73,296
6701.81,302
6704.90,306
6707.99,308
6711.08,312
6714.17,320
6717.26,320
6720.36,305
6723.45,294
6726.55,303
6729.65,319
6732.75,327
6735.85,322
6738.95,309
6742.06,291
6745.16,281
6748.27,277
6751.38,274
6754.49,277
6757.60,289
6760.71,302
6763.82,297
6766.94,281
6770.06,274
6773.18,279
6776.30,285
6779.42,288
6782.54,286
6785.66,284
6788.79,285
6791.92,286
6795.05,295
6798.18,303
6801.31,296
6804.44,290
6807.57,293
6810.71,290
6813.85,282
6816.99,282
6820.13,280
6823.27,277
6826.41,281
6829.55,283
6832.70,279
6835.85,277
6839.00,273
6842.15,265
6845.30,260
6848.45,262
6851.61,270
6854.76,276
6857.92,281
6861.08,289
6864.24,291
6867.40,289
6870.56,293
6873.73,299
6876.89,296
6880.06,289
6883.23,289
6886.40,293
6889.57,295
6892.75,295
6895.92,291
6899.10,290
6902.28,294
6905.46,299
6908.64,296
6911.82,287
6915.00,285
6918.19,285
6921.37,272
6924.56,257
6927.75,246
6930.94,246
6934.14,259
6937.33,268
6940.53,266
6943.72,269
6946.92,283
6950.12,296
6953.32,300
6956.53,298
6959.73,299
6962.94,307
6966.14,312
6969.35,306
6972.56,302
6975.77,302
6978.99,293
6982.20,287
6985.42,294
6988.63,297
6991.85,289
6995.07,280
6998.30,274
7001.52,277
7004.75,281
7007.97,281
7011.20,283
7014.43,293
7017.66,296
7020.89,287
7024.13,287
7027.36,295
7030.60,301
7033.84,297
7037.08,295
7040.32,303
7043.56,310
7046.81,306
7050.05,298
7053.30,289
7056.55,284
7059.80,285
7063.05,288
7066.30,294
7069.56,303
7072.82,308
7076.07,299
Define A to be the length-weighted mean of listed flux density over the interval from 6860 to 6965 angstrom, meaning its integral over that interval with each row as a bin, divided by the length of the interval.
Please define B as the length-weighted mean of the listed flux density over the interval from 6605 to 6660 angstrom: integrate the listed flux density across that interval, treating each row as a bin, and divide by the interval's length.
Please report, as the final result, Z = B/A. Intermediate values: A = 285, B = 294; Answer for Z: 1.03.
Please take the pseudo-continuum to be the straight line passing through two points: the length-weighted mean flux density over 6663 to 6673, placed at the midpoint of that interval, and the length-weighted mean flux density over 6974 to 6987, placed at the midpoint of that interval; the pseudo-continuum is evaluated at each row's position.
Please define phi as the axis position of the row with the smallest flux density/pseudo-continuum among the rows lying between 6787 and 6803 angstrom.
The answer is 6788.79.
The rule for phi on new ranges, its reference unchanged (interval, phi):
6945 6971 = 6946.92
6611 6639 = 6612.91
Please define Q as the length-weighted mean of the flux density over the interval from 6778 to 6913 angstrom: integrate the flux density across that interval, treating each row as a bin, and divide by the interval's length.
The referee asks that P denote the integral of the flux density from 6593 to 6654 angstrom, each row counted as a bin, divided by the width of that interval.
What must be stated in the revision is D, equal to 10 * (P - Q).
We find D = 58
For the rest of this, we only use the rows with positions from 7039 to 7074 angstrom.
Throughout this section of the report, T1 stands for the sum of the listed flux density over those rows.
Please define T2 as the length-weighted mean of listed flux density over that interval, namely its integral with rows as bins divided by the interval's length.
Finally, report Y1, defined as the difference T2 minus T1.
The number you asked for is -2971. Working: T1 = 3268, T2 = 297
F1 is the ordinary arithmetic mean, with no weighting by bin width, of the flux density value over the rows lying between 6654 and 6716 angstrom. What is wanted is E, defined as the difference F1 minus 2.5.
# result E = 294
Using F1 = 297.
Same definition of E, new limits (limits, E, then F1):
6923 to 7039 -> 284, 286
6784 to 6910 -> 283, 286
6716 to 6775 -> 293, 296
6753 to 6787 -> 283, 286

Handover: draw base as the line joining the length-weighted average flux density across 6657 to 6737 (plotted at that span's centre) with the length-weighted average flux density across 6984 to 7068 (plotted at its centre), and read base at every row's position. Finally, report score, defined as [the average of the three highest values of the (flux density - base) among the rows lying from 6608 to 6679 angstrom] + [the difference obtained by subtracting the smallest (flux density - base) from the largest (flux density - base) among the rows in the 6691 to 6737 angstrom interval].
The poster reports 55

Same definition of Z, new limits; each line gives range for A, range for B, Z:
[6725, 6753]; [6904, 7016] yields 0.95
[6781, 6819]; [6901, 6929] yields 0.97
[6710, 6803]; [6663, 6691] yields 1.00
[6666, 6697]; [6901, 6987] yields 0.97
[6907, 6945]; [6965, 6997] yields 1.10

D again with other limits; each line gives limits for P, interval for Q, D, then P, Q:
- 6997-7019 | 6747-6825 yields -25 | 284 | 286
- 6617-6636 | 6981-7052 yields 86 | 300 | 291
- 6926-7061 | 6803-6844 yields 79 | 289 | 281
